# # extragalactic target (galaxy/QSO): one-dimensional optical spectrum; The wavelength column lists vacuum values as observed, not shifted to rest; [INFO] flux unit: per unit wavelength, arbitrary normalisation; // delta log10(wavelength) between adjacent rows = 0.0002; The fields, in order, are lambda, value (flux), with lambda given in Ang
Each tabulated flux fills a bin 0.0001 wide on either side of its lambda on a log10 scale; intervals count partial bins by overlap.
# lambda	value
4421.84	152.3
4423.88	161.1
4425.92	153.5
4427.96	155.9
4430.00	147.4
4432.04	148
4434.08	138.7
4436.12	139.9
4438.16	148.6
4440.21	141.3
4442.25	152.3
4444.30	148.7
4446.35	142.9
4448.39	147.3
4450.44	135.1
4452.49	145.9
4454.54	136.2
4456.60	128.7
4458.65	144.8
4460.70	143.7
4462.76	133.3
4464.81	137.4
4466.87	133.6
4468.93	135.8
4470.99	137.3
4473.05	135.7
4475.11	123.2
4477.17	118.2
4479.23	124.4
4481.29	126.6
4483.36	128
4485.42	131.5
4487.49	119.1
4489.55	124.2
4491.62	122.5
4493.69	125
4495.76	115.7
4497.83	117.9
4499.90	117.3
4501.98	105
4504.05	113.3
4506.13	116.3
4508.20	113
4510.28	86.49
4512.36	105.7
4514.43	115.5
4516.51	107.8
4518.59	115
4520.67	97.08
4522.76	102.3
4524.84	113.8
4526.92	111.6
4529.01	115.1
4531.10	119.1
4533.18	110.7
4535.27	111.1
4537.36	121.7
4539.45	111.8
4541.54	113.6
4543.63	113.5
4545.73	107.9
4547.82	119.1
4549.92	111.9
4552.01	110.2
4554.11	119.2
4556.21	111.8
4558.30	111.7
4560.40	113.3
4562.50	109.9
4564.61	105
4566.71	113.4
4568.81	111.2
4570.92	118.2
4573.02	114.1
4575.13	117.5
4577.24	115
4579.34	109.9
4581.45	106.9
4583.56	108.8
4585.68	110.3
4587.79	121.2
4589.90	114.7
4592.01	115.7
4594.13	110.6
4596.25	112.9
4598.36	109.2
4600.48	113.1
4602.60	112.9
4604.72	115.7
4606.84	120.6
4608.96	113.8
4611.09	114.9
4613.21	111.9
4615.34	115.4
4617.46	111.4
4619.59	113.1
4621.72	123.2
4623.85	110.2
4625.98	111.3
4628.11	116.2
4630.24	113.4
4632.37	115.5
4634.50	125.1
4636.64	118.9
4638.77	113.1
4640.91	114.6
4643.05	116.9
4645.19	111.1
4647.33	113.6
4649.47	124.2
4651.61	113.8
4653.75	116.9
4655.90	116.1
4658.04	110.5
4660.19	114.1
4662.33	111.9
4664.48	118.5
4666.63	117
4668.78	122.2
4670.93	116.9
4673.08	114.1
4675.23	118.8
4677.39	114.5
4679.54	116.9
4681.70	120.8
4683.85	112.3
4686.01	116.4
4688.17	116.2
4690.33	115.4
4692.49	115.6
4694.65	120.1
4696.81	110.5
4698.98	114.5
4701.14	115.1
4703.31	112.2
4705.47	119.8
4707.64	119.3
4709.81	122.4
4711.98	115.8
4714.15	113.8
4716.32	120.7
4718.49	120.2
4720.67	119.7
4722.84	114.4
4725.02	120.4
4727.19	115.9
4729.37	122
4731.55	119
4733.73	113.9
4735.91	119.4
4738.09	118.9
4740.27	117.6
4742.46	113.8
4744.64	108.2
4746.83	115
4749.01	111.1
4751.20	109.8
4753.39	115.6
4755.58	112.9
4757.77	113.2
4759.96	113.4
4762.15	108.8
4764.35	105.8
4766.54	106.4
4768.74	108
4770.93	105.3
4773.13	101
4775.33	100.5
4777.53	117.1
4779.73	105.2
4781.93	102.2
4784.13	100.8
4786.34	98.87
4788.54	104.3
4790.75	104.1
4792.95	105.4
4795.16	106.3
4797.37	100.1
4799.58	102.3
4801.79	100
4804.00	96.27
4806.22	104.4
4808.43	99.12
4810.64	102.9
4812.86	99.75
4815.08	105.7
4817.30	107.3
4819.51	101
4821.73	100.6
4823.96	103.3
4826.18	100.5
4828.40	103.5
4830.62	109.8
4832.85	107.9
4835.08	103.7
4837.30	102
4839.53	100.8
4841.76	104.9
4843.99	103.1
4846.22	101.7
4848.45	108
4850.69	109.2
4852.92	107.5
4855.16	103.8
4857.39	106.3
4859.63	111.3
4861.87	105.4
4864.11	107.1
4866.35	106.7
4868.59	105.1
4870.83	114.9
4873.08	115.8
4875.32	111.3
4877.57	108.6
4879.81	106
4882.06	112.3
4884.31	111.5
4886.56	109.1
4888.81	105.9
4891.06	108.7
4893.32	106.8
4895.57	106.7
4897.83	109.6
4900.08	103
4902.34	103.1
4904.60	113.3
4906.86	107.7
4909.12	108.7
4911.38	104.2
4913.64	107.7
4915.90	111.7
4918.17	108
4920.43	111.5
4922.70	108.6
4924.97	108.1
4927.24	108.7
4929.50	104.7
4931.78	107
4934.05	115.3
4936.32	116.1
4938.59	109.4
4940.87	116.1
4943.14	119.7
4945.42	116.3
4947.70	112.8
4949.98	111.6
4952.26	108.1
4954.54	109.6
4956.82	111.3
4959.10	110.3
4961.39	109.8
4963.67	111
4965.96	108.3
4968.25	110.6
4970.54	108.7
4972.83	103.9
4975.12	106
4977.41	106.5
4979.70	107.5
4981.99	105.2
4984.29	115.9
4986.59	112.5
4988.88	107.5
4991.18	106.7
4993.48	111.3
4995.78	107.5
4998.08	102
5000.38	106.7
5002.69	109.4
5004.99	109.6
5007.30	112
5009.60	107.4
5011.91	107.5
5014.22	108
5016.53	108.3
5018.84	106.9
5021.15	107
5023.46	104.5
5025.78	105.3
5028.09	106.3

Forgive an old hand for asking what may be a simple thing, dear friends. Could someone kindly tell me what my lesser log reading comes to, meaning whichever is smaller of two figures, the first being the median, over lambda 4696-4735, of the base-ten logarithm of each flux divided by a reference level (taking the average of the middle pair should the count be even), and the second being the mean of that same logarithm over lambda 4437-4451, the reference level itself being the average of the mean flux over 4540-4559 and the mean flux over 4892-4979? 0.023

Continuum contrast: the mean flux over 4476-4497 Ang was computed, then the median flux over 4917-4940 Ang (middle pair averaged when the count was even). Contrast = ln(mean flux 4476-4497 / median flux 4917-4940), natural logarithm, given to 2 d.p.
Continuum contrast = 0.13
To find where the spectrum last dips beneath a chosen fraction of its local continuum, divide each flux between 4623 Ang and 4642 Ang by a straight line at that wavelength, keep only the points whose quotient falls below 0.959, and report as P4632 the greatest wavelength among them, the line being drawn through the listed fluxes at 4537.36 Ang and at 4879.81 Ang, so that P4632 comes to 4625.98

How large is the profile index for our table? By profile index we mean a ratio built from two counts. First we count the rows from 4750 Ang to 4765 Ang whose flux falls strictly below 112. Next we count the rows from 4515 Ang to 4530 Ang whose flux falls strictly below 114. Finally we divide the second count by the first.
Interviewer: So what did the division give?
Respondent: 1.7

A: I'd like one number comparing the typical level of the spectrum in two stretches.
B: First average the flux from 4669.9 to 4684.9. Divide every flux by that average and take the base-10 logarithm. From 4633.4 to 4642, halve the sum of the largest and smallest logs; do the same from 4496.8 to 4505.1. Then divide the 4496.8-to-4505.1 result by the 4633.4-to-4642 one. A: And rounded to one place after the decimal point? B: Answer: -2.0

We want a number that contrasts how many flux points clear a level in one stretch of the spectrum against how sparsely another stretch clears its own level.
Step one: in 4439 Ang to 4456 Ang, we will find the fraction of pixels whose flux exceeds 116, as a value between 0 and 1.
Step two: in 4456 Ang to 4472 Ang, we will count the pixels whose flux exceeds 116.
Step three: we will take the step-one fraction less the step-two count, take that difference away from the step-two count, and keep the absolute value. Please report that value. 15.0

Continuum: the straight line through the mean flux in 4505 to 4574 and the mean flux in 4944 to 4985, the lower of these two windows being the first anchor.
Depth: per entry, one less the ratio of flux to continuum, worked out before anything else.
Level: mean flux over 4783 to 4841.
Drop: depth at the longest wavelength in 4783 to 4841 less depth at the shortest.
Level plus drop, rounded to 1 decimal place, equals 102.7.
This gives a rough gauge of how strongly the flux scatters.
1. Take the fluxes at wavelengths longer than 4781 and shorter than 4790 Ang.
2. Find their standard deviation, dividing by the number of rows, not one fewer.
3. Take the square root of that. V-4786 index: 1.41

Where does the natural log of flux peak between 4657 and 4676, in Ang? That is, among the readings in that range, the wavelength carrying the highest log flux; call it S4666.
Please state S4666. 4668.78 Ang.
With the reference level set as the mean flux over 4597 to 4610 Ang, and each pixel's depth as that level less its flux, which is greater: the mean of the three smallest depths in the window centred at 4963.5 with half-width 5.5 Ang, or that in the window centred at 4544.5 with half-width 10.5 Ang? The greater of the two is 4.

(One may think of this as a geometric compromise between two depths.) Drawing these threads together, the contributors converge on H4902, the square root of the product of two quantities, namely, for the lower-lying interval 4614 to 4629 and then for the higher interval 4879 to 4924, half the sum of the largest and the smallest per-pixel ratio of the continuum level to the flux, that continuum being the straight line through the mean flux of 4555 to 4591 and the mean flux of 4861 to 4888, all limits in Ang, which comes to 0.99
